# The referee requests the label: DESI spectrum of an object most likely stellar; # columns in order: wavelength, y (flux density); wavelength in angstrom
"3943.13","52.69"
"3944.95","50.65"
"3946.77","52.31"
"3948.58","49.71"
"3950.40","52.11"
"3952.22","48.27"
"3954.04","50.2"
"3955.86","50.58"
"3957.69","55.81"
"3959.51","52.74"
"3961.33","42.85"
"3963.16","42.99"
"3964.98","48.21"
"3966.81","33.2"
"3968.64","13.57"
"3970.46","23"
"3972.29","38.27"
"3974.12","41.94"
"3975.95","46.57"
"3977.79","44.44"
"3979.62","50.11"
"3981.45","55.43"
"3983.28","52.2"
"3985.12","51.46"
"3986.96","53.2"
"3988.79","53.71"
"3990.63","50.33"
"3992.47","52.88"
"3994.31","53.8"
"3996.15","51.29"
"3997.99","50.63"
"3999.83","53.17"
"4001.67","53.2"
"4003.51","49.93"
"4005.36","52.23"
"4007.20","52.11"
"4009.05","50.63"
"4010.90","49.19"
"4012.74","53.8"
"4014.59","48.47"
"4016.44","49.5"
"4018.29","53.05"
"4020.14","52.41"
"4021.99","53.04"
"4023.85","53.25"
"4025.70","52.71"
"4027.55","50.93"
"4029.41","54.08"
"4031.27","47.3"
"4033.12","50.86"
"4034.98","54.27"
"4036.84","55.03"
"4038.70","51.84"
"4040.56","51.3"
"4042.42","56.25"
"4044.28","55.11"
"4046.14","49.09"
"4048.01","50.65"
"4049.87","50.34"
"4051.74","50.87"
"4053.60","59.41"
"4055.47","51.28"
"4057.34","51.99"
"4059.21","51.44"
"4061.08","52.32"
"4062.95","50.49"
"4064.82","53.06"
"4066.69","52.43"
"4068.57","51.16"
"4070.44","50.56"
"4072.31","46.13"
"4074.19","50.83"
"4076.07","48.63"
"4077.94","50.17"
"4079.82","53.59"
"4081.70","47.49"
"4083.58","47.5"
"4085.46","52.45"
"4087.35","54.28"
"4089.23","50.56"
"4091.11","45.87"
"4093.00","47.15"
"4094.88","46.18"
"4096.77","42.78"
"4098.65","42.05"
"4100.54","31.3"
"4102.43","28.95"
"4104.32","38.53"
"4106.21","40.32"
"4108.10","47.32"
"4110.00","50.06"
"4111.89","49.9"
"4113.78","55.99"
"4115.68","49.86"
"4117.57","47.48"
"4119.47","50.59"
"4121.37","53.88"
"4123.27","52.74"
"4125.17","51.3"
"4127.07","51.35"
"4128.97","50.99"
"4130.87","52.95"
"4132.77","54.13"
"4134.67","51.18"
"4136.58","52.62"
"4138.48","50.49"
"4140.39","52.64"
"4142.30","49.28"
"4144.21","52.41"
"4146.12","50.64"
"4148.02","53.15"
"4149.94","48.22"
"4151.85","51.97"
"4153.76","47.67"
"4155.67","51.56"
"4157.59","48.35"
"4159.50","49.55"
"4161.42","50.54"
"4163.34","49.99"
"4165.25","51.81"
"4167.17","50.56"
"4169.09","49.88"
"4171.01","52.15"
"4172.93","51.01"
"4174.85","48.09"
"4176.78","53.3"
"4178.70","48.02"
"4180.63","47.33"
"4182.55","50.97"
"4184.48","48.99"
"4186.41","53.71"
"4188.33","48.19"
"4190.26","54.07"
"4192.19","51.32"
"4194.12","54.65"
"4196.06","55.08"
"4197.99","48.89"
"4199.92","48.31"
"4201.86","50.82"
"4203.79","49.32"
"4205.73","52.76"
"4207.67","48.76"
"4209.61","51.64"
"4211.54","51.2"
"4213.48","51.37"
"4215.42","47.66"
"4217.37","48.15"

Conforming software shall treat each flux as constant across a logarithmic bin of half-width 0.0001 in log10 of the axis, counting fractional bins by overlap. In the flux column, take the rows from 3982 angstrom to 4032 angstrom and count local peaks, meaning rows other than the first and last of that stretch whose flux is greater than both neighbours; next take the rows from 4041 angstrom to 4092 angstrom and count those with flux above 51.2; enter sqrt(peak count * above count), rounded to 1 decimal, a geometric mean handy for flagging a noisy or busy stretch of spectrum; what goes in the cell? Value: 9.8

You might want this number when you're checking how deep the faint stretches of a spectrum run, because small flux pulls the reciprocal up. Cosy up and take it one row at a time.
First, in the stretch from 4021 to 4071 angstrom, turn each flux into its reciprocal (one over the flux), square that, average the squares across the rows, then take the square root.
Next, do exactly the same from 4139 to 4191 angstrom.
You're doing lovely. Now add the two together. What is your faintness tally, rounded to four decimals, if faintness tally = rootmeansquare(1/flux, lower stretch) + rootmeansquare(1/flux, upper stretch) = 0.0390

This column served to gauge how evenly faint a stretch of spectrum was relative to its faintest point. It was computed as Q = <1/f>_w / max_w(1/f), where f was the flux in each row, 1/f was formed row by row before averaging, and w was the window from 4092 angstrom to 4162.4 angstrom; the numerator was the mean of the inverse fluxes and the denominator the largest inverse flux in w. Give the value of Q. 0.61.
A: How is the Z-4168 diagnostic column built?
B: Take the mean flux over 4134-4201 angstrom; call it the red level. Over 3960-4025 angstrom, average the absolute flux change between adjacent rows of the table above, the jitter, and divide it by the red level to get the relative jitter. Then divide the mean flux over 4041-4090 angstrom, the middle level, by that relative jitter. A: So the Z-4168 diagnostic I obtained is 686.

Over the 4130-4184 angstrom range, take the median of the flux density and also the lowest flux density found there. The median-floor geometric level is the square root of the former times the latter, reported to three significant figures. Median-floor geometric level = 49.0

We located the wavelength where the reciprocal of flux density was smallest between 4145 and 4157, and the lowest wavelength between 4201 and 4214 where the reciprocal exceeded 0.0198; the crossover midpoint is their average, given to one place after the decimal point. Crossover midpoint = 4175.9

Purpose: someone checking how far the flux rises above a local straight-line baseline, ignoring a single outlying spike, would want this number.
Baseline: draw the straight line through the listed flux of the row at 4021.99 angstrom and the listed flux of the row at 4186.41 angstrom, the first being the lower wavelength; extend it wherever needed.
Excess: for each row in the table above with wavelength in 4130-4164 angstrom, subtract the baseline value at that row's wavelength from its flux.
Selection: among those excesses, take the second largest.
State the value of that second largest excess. -0.4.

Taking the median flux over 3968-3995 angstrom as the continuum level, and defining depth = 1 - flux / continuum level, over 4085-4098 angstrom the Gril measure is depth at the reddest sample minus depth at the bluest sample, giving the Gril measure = 0.19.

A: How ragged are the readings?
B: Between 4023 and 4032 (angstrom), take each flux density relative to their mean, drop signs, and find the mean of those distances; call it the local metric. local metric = 2.0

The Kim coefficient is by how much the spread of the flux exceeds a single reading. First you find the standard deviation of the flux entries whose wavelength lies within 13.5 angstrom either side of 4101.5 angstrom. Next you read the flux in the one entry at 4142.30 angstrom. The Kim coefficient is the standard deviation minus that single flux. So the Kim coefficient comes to -42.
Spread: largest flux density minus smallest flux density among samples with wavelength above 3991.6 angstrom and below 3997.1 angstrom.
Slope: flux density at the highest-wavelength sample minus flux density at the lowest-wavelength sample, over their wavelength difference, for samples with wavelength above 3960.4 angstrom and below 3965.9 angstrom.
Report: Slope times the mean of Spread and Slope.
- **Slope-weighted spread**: 2.9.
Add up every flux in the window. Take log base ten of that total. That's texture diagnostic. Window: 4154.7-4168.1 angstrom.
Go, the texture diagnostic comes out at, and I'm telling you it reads 2.55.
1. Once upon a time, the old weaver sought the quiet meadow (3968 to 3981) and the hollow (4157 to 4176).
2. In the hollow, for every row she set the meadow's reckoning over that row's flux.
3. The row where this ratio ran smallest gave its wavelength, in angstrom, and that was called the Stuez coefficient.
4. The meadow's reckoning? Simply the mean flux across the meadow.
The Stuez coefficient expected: 4171.01 angstrom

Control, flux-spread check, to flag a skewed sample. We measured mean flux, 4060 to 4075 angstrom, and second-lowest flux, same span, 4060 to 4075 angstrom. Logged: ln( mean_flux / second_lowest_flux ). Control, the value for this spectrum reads 0.008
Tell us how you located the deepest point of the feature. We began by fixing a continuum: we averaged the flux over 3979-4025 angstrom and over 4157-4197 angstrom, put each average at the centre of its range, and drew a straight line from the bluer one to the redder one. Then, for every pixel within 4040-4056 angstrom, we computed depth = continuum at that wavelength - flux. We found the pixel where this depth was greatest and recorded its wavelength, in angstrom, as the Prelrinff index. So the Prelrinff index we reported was 4046.14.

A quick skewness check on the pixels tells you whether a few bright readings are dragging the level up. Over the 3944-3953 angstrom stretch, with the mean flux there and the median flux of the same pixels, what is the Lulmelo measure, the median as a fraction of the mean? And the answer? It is 1.00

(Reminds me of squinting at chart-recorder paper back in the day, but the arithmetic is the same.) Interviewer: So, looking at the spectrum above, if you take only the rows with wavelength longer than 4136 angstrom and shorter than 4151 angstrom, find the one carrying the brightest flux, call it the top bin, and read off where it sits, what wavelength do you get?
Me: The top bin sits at 4148.02 angstrom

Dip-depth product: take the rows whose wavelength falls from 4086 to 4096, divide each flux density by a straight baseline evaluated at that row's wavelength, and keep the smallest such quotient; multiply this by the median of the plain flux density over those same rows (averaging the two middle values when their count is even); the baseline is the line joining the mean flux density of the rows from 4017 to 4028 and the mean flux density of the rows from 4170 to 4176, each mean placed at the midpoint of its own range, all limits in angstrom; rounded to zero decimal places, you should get 42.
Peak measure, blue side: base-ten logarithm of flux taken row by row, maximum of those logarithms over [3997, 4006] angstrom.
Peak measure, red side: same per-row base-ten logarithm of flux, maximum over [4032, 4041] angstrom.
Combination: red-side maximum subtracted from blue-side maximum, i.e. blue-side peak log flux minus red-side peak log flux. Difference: -0.015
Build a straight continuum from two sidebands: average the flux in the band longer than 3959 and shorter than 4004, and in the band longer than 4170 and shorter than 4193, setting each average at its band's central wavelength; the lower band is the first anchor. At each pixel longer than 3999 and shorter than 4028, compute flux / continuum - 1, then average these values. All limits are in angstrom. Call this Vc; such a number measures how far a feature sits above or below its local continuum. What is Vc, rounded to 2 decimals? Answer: 0.10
